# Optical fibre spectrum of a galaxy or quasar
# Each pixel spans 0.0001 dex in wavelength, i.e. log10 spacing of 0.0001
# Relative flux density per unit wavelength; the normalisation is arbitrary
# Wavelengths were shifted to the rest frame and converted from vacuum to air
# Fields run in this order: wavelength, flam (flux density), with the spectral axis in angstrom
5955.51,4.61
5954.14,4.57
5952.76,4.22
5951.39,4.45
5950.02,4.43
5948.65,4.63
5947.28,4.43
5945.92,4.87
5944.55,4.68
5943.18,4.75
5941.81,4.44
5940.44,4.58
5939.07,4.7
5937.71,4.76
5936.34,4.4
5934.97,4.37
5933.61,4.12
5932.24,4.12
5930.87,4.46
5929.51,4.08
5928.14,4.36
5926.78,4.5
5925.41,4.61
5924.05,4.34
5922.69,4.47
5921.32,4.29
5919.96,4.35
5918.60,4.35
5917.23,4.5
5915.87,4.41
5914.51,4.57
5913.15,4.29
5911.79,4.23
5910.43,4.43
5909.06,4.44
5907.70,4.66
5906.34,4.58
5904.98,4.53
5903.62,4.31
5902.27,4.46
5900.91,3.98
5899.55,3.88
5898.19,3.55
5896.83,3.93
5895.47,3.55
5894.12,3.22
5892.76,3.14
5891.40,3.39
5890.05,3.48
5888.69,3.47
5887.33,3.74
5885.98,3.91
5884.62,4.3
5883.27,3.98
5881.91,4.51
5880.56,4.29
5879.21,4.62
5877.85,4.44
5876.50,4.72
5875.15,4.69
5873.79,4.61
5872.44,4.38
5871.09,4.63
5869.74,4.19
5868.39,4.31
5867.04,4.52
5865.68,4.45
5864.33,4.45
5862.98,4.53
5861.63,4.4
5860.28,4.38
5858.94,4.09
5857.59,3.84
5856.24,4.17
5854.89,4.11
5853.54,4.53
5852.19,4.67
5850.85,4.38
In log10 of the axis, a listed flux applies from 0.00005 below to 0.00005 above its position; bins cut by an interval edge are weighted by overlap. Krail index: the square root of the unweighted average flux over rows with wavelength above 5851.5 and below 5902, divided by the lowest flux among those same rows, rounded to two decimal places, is 0.65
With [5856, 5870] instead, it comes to 0.54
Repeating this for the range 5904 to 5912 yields 0.50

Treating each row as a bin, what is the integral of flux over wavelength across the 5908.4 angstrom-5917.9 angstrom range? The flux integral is 42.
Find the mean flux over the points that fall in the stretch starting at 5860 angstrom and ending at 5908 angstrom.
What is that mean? 4.2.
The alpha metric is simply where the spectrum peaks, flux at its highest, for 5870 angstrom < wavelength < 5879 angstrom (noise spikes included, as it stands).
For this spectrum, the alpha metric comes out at 5876.50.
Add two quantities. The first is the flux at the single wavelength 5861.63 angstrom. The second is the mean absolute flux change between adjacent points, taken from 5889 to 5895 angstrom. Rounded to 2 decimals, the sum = 4.54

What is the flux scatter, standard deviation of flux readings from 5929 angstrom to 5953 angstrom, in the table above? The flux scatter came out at 0.23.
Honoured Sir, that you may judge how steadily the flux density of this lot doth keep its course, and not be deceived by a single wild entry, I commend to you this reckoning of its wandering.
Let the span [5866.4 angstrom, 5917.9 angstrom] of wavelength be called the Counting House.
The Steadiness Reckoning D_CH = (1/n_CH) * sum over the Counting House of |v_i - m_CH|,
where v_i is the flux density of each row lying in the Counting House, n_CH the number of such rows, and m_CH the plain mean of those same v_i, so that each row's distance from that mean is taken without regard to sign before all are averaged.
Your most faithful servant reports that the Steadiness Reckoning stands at 0.375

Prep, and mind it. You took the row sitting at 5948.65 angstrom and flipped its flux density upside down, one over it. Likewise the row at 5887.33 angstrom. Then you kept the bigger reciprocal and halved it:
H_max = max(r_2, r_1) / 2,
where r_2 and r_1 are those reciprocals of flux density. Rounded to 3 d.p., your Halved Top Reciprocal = 0.134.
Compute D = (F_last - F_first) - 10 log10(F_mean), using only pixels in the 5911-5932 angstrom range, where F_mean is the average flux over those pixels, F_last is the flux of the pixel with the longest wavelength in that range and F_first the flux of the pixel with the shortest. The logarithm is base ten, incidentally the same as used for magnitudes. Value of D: -6.19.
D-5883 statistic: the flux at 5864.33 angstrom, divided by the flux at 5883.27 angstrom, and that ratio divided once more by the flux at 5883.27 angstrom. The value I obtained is 0.281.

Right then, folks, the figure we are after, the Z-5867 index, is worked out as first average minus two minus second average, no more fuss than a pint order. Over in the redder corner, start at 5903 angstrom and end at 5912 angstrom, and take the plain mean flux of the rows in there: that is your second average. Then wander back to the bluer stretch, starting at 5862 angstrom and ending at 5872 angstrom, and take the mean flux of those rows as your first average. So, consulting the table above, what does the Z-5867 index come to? -2.0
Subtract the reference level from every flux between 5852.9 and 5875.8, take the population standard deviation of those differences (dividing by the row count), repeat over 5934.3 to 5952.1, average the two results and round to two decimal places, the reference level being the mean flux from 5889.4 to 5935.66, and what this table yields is 0.19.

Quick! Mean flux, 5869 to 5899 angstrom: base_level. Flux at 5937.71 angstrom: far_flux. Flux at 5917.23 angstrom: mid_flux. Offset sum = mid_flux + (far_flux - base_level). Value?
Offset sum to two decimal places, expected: 5.23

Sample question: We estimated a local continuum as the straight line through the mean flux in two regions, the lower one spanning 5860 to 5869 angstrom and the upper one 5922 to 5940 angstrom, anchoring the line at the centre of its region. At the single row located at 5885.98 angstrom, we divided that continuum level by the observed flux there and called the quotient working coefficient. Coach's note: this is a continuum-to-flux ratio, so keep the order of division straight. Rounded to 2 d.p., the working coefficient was 1.13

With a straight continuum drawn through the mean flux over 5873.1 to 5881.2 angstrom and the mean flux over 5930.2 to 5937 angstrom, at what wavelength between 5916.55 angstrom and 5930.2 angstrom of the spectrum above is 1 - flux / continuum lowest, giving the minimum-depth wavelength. 5925.41 angstrom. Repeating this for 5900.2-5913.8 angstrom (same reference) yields 5907.70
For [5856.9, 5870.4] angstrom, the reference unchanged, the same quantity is 5867.04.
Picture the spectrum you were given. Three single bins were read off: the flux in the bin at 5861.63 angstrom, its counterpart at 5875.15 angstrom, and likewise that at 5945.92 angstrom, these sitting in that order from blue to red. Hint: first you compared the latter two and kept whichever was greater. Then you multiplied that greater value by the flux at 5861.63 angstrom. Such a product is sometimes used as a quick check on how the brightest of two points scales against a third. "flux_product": 21.4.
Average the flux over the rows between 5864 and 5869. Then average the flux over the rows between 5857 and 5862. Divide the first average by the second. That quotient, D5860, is 1.06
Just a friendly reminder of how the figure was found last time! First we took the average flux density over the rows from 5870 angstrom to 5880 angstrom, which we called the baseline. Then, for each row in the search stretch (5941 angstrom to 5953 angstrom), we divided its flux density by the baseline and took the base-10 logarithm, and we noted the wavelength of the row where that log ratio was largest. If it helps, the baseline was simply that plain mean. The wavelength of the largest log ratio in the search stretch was 5945.92 angstrom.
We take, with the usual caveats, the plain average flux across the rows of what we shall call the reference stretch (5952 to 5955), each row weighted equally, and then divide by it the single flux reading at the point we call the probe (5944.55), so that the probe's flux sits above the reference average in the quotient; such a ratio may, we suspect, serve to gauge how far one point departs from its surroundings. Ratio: 1.06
